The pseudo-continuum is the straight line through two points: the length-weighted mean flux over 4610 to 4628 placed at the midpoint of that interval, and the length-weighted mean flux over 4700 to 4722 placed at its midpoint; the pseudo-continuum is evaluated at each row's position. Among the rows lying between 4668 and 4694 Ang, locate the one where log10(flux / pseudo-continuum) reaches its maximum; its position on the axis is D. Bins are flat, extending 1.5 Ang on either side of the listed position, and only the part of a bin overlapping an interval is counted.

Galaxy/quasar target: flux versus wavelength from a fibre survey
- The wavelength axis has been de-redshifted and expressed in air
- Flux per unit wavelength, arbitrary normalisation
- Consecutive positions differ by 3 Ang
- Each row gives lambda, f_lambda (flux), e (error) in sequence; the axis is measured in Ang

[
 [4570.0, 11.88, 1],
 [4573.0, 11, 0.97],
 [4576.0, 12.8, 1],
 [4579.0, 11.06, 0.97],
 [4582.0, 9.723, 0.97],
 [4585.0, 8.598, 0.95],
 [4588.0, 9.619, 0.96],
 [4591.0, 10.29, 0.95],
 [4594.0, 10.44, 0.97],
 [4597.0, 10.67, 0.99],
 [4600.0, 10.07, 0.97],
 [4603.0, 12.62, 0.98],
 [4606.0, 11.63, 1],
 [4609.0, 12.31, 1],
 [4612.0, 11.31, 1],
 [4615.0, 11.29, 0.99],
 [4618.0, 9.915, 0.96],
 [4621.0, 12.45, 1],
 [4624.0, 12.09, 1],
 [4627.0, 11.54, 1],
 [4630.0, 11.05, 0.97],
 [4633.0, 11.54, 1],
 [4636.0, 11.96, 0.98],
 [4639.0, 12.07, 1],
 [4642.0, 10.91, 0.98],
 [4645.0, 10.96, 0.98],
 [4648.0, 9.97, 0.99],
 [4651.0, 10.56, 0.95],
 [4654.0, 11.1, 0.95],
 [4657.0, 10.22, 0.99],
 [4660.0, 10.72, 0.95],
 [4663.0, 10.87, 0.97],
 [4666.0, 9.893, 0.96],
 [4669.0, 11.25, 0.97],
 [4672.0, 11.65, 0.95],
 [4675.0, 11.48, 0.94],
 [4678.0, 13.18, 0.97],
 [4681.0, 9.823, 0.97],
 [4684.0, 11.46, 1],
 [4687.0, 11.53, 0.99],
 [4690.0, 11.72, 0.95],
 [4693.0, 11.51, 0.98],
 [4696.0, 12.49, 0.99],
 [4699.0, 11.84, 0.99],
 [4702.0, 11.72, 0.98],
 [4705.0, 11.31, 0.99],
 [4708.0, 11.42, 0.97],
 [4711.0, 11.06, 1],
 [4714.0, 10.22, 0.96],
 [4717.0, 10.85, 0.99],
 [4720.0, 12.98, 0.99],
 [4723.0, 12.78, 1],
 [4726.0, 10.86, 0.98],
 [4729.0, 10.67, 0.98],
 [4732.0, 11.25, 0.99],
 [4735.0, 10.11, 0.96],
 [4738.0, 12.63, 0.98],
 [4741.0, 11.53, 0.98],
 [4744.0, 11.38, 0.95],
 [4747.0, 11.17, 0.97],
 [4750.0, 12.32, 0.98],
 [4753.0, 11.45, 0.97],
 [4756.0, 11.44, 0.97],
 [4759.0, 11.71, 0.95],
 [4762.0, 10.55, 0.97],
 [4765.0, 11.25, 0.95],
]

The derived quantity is 4678.0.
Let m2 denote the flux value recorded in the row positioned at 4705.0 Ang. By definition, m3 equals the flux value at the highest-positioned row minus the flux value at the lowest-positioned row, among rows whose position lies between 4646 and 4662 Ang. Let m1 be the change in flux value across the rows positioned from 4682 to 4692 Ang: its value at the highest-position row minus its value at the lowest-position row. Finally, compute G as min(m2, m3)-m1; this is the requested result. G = 0.5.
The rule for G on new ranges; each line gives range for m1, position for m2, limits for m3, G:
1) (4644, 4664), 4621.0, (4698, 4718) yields -0.9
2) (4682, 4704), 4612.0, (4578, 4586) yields -2.7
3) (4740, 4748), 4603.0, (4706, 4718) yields -0.2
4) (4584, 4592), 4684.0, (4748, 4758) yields -2.6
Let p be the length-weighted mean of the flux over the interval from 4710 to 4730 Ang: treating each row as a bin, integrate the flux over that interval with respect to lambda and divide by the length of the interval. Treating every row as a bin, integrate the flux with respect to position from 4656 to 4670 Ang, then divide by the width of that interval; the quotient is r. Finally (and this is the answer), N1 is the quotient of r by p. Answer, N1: 0.93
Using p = 11.4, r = 10.6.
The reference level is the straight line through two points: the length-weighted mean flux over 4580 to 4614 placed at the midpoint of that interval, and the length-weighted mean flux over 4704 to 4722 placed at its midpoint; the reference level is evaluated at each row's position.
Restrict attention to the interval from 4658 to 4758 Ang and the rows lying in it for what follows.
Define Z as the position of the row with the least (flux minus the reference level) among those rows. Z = 4735.0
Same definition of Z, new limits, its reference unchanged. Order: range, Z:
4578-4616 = 4585.0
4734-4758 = 4735.0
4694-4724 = 4714.0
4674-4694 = 4681.0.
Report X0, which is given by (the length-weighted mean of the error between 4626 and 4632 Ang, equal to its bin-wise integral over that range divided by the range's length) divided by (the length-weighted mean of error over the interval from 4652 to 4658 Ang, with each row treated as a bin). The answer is 1.02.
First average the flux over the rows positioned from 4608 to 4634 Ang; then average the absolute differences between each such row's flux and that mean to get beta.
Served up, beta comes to 0.54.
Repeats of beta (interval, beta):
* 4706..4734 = 0.70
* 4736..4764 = 0.43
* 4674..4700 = 0.57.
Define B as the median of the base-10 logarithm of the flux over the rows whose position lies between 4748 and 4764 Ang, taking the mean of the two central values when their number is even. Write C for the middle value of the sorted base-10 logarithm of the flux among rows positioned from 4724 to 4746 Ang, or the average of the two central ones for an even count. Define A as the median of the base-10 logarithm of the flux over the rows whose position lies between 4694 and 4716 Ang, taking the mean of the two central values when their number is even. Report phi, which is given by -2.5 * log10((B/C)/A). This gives 0.053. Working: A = 1.06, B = 1.06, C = 1.05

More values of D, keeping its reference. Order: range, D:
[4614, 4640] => 4621.0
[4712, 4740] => 4720.0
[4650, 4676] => 4672.0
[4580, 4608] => 4603.0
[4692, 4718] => 4696.0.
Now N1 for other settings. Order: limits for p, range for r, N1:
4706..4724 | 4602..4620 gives 1.00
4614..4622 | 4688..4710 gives 1.05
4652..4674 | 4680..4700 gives 1.06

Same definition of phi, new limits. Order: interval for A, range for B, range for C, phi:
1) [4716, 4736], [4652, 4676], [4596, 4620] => 0.051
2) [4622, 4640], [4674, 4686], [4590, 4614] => 0.054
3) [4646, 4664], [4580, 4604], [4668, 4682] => 0.084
